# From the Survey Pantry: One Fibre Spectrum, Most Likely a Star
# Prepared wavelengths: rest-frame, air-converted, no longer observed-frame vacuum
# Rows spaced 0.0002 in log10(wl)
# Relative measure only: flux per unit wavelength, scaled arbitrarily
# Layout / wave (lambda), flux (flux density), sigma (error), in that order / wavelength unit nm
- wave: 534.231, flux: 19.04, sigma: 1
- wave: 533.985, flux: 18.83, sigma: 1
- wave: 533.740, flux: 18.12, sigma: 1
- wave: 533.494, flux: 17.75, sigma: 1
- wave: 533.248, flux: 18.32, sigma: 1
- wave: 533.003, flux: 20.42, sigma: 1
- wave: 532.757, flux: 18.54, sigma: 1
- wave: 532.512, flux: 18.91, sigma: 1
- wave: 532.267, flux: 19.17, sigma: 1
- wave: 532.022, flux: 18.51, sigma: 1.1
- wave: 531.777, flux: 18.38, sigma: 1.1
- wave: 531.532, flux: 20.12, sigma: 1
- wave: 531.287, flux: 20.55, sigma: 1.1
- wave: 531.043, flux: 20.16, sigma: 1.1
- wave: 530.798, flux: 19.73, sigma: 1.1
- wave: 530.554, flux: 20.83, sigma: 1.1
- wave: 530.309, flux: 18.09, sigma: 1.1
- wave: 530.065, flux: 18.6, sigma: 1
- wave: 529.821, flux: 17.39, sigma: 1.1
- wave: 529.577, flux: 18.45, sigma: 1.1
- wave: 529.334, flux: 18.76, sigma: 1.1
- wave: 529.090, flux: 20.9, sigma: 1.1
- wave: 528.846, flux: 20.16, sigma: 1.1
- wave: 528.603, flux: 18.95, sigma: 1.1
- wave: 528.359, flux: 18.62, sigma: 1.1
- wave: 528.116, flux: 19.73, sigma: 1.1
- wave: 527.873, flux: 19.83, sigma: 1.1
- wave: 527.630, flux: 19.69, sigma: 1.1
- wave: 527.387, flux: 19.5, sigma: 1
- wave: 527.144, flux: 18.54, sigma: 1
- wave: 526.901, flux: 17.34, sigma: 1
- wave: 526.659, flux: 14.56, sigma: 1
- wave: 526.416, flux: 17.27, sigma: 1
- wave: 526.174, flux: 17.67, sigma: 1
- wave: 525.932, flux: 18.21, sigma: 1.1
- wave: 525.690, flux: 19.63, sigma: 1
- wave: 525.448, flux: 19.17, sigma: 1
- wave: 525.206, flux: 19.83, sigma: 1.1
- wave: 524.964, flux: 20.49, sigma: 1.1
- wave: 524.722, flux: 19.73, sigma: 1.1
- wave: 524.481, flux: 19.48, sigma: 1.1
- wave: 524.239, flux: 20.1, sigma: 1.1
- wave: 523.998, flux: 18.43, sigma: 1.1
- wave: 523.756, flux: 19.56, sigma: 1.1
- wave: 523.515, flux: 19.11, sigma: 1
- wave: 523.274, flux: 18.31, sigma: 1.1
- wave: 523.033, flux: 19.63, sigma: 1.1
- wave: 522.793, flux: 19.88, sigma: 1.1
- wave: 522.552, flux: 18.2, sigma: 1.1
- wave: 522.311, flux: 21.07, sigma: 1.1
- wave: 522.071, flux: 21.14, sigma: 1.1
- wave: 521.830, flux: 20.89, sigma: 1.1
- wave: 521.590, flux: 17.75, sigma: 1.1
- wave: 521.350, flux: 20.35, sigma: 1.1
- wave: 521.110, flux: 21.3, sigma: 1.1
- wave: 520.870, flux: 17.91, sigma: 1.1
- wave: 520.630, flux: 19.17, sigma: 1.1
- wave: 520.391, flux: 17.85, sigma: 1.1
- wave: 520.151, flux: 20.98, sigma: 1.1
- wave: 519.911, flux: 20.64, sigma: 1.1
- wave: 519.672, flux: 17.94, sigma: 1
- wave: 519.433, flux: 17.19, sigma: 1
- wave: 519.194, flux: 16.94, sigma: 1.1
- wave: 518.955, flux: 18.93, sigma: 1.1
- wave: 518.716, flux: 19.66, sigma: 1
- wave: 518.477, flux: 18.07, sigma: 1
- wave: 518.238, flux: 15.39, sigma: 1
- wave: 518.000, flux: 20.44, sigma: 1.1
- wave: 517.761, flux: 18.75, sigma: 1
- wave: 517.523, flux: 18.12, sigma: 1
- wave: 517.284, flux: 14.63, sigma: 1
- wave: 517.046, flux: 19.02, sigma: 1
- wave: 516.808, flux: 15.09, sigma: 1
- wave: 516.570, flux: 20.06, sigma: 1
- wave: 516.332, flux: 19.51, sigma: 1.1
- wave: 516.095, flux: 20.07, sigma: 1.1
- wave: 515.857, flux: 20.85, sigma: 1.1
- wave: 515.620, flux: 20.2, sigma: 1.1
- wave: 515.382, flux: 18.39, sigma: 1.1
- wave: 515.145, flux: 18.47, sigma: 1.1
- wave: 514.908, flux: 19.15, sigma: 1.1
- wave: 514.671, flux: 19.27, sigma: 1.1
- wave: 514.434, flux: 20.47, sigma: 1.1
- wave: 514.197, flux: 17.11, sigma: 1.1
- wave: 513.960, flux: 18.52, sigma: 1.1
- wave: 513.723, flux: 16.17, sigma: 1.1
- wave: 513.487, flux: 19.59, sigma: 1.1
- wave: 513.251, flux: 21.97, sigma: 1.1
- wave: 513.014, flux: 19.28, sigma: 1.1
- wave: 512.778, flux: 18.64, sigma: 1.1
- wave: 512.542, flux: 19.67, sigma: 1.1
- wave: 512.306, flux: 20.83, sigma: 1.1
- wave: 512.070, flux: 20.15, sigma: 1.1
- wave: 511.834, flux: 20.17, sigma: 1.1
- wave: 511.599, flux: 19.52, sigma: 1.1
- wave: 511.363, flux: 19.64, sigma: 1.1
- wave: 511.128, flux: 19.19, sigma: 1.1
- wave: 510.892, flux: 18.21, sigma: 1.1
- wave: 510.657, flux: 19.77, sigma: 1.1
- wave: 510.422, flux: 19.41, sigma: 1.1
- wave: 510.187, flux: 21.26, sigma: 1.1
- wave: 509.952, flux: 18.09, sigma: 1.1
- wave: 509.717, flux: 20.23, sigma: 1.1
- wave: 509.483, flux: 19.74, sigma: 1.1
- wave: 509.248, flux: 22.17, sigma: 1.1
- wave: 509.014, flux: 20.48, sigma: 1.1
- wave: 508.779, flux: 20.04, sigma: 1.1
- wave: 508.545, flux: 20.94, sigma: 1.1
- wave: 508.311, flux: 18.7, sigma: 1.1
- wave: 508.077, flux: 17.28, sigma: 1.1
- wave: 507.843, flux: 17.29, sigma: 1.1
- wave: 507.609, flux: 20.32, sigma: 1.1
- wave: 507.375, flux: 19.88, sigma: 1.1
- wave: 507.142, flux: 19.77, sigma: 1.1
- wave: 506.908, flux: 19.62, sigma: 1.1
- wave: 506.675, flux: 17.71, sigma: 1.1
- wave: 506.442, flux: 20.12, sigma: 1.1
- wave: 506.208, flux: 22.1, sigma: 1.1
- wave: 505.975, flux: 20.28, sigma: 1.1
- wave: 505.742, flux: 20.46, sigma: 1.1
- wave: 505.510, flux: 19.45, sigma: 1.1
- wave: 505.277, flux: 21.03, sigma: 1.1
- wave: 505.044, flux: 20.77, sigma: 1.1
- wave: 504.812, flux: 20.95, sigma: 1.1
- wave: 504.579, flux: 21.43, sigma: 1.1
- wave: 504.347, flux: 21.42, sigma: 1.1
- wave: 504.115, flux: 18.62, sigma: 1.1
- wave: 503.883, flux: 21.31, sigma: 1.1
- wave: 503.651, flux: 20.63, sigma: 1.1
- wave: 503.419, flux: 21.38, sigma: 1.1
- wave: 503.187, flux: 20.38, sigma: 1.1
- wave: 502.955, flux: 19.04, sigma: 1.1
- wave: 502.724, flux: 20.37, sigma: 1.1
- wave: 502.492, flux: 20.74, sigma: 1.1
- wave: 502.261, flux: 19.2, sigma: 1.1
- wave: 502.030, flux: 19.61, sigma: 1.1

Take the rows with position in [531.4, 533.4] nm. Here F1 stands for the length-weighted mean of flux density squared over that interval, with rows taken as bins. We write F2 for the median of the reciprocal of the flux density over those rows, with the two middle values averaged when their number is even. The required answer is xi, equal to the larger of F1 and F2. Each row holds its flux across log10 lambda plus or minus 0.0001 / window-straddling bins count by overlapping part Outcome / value 363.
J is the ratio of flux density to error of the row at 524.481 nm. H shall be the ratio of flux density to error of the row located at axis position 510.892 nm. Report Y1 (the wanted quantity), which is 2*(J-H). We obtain 2.3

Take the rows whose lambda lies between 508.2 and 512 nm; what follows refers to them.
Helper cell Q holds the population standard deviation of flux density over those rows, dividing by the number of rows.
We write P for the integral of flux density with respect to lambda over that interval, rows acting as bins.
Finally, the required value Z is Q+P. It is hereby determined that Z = 76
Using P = 75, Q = 1.0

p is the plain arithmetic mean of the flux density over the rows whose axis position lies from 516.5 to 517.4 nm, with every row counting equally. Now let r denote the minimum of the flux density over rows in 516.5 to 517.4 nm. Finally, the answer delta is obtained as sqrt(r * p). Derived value 15.9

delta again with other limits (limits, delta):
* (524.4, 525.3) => 19.7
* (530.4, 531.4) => 20.0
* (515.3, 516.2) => 19.1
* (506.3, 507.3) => 18.5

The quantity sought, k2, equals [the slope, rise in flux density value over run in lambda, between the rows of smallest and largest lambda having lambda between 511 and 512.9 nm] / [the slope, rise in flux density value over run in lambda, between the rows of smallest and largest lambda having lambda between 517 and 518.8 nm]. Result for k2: -0.9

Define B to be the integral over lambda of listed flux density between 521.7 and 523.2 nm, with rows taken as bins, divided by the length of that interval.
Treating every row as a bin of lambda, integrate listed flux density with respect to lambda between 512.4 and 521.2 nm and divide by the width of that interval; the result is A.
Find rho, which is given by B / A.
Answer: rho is 1.068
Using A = 18.8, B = 20.1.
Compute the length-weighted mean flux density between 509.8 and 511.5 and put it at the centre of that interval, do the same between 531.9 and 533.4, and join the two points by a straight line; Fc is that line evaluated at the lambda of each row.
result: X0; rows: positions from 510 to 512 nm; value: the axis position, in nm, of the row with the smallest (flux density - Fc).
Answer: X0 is 510.892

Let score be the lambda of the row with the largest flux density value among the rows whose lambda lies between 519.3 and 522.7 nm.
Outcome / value 521.110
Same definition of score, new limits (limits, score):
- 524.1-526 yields 524.964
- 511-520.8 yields 513.251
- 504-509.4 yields 509.248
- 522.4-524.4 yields 524.239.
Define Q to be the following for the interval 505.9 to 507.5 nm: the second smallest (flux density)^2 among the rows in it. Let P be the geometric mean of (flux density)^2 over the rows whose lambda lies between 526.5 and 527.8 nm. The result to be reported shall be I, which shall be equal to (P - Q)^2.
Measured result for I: 4539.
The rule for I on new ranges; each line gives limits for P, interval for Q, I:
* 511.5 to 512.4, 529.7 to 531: 6283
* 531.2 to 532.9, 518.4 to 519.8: 5088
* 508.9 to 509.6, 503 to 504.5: 260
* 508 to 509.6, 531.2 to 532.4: 2652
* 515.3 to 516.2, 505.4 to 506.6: 111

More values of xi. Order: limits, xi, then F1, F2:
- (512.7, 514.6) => 363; 363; 0.053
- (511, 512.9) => 389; 389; 0.051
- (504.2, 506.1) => 429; 429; 0.048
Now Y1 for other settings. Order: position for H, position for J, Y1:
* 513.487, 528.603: -1.2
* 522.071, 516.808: -8.3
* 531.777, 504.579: 5.5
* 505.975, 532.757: 0.2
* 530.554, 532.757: -0.8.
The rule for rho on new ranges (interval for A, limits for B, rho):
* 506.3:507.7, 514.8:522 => 0.960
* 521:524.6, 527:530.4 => 0.970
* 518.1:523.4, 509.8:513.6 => 1.034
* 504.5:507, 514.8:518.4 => 0.911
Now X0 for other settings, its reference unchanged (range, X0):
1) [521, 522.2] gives 521.590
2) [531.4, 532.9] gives 531.777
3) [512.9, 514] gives 513.723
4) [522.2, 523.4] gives 522.552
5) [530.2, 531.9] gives 530.309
